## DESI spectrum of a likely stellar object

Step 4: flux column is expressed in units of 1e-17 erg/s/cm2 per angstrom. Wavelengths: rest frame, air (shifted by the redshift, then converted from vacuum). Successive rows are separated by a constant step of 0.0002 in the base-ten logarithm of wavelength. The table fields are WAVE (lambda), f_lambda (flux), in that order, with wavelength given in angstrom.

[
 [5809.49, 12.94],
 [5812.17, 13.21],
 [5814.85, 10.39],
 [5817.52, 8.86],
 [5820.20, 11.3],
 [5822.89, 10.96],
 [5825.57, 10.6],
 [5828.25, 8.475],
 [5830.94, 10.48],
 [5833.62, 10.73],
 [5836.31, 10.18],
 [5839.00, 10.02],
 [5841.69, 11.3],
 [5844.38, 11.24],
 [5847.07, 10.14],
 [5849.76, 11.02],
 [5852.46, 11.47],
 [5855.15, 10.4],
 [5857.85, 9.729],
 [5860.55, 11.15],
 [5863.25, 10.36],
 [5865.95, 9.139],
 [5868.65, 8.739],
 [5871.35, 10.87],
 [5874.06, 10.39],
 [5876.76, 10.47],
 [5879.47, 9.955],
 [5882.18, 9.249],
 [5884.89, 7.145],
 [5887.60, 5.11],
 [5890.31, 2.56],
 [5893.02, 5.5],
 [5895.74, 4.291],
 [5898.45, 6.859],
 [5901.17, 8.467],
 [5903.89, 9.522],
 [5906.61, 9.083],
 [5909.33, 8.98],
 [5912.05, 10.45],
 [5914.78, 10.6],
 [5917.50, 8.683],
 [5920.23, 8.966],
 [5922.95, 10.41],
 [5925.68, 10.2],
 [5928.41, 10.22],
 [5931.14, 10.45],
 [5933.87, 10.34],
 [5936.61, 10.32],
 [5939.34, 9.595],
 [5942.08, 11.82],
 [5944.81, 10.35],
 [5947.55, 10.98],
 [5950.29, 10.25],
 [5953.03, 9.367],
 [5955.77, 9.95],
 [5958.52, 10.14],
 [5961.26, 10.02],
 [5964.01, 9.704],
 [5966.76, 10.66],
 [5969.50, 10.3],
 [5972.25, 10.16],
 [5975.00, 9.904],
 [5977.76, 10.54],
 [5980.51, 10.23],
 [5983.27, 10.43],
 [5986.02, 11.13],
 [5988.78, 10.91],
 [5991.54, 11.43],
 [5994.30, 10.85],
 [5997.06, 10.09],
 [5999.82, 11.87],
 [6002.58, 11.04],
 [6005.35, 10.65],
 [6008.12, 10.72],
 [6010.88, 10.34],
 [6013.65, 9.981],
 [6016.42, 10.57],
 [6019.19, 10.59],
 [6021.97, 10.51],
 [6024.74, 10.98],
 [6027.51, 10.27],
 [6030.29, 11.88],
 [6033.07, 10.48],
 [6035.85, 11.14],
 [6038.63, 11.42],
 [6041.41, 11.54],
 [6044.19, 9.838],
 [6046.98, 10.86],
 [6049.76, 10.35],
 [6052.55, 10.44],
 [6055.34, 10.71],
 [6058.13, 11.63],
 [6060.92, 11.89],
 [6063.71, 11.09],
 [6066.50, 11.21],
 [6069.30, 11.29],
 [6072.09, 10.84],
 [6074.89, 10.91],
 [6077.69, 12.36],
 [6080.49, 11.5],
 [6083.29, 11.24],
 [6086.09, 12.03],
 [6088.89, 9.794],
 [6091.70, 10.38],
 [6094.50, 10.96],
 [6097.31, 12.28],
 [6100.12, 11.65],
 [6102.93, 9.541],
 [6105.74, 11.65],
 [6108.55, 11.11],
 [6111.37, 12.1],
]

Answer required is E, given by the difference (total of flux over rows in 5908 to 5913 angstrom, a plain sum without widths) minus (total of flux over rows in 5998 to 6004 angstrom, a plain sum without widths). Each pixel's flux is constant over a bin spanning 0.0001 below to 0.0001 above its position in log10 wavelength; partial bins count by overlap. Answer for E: -3.5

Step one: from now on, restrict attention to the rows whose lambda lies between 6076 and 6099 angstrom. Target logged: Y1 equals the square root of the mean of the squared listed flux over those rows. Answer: 11.4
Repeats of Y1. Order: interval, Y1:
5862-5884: 9.9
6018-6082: 11.0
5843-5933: 9.4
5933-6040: 10.6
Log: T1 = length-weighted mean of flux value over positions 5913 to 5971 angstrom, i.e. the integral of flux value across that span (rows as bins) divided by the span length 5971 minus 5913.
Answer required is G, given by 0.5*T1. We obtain 5.08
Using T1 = 10.16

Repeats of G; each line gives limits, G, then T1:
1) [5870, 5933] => 4.32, 8.64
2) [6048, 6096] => 5.55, 11.10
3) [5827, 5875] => 5.16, 10.33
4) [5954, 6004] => 5.26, 10.51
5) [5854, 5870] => 4.96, 9.91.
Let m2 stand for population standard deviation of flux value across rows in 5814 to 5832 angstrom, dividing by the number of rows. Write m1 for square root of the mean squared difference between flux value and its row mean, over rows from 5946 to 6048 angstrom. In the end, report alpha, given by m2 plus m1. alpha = 1.57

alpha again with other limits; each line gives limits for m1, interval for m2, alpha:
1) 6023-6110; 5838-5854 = 1.27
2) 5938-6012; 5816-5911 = 2.72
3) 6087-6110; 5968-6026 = 1.37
